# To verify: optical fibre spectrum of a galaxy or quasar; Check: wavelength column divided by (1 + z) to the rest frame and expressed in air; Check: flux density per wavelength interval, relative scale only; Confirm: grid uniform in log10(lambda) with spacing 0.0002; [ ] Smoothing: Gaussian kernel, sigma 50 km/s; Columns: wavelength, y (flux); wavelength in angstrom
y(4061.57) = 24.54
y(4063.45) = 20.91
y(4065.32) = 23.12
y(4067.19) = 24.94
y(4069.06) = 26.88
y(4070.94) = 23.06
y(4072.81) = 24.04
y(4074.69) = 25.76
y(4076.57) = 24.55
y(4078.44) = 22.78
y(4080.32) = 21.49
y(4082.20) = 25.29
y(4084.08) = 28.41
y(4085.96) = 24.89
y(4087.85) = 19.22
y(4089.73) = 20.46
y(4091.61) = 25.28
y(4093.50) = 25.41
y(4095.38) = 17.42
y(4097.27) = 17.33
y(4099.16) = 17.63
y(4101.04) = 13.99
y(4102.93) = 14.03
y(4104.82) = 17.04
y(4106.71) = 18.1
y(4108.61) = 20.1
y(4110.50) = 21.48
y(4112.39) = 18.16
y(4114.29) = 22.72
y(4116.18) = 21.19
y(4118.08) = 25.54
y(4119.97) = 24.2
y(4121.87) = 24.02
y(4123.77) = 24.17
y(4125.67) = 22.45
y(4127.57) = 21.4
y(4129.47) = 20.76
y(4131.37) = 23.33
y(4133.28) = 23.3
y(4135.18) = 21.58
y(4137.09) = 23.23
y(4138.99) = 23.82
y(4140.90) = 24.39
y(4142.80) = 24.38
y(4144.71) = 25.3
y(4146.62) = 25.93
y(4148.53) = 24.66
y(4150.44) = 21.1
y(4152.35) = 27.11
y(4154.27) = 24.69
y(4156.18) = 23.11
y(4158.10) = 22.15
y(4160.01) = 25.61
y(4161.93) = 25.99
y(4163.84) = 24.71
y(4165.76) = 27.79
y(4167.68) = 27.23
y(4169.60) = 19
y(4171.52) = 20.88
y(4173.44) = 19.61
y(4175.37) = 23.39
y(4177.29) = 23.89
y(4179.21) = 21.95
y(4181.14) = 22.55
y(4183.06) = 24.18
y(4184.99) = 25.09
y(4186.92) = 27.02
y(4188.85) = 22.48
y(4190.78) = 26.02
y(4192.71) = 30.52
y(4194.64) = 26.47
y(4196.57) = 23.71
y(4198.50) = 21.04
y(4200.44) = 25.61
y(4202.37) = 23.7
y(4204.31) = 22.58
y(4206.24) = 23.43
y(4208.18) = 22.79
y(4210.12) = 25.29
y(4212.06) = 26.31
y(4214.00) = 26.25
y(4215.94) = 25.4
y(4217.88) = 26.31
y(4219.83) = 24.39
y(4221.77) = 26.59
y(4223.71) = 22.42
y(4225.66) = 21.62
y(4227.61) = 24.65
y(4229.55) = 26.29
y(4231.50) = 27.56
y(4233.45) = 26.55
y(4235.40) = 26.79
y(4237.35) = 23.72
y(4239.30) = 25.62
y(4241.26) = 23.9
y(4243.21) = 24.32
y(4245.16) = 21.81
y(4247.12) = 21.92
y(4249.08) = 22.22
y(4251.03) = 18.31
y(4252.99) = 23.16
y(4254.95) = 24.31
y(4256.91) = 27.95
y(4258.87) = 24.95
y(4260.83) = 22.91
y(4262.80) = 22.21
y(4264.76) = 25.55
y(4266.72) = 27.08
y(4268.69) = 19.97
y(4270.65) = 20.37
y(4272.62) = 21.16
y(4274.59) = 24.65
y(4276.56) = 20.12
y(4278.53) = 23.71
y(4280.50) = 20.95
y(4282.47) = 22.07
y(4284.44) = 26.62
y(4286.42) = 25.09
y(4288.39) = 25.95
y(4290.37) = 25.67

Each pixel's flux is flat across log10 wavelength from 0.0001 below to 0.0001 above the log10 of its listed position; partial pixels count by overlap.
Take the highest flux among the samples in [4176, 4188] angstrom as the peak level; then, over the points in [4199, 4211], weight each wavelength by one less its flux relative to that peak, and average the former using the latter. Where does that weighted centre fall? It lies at 4205.5 angstrom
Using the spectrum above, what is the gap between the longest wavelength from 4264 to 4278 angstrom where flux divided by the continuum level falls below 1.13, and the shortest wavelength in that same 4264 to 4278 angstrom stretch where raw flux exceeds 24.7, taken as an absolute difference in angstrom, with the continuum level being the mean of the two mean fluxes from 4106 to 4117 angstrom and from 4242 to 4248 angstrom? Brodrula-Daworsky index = 11.8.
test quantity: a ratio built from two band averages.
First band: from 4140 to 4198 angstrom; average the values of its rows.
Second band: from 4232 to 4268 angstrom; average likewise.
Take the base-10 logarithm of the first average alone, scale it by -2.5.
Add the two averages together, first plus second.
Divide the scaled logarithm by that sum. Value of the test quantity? -0.0716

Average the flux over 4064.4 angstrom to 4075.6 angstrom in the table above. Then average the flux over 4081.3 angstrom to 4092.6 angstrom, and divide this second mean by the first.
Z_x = 0.97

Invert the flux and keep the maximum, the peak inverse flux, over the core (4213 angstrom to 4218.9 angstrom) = 0.0394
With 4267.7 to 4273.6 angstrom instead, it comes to 0.0501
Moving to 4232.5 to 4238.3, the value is 0.0422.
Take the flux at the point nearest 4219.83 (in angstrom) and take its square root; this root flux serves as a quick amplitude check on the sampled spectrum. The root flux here 4.94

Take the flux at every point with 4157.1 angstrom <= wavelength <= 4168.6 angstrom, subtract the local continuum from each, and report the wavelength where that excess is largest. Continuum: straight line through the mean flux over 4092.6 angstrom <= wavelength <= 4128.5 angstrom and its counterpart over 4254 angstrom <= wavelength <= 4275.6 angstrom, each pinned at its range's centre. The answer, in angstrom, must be 4165.76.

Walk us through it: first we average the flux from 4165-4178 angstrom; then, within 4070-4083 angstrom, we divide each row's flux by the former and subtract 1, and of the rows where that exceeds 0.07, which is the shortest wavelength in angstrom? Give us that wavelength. 4074.69 angstrom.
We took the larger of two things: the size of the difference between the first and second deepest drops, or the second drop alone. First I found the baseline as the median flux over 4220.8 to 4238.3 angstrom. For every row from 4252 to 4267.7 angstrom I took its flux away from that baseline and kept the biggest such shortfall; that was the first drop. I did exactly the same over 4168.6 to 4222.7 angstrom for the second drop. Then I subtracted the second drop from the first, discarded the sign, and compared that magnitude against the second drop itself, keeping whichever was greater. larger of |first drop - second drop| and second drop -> 7.3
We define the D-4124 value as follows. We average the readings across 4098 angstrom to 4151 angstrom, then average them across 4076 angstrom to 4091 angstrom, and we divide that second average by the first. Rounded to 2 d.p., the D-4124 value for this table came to 1.08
